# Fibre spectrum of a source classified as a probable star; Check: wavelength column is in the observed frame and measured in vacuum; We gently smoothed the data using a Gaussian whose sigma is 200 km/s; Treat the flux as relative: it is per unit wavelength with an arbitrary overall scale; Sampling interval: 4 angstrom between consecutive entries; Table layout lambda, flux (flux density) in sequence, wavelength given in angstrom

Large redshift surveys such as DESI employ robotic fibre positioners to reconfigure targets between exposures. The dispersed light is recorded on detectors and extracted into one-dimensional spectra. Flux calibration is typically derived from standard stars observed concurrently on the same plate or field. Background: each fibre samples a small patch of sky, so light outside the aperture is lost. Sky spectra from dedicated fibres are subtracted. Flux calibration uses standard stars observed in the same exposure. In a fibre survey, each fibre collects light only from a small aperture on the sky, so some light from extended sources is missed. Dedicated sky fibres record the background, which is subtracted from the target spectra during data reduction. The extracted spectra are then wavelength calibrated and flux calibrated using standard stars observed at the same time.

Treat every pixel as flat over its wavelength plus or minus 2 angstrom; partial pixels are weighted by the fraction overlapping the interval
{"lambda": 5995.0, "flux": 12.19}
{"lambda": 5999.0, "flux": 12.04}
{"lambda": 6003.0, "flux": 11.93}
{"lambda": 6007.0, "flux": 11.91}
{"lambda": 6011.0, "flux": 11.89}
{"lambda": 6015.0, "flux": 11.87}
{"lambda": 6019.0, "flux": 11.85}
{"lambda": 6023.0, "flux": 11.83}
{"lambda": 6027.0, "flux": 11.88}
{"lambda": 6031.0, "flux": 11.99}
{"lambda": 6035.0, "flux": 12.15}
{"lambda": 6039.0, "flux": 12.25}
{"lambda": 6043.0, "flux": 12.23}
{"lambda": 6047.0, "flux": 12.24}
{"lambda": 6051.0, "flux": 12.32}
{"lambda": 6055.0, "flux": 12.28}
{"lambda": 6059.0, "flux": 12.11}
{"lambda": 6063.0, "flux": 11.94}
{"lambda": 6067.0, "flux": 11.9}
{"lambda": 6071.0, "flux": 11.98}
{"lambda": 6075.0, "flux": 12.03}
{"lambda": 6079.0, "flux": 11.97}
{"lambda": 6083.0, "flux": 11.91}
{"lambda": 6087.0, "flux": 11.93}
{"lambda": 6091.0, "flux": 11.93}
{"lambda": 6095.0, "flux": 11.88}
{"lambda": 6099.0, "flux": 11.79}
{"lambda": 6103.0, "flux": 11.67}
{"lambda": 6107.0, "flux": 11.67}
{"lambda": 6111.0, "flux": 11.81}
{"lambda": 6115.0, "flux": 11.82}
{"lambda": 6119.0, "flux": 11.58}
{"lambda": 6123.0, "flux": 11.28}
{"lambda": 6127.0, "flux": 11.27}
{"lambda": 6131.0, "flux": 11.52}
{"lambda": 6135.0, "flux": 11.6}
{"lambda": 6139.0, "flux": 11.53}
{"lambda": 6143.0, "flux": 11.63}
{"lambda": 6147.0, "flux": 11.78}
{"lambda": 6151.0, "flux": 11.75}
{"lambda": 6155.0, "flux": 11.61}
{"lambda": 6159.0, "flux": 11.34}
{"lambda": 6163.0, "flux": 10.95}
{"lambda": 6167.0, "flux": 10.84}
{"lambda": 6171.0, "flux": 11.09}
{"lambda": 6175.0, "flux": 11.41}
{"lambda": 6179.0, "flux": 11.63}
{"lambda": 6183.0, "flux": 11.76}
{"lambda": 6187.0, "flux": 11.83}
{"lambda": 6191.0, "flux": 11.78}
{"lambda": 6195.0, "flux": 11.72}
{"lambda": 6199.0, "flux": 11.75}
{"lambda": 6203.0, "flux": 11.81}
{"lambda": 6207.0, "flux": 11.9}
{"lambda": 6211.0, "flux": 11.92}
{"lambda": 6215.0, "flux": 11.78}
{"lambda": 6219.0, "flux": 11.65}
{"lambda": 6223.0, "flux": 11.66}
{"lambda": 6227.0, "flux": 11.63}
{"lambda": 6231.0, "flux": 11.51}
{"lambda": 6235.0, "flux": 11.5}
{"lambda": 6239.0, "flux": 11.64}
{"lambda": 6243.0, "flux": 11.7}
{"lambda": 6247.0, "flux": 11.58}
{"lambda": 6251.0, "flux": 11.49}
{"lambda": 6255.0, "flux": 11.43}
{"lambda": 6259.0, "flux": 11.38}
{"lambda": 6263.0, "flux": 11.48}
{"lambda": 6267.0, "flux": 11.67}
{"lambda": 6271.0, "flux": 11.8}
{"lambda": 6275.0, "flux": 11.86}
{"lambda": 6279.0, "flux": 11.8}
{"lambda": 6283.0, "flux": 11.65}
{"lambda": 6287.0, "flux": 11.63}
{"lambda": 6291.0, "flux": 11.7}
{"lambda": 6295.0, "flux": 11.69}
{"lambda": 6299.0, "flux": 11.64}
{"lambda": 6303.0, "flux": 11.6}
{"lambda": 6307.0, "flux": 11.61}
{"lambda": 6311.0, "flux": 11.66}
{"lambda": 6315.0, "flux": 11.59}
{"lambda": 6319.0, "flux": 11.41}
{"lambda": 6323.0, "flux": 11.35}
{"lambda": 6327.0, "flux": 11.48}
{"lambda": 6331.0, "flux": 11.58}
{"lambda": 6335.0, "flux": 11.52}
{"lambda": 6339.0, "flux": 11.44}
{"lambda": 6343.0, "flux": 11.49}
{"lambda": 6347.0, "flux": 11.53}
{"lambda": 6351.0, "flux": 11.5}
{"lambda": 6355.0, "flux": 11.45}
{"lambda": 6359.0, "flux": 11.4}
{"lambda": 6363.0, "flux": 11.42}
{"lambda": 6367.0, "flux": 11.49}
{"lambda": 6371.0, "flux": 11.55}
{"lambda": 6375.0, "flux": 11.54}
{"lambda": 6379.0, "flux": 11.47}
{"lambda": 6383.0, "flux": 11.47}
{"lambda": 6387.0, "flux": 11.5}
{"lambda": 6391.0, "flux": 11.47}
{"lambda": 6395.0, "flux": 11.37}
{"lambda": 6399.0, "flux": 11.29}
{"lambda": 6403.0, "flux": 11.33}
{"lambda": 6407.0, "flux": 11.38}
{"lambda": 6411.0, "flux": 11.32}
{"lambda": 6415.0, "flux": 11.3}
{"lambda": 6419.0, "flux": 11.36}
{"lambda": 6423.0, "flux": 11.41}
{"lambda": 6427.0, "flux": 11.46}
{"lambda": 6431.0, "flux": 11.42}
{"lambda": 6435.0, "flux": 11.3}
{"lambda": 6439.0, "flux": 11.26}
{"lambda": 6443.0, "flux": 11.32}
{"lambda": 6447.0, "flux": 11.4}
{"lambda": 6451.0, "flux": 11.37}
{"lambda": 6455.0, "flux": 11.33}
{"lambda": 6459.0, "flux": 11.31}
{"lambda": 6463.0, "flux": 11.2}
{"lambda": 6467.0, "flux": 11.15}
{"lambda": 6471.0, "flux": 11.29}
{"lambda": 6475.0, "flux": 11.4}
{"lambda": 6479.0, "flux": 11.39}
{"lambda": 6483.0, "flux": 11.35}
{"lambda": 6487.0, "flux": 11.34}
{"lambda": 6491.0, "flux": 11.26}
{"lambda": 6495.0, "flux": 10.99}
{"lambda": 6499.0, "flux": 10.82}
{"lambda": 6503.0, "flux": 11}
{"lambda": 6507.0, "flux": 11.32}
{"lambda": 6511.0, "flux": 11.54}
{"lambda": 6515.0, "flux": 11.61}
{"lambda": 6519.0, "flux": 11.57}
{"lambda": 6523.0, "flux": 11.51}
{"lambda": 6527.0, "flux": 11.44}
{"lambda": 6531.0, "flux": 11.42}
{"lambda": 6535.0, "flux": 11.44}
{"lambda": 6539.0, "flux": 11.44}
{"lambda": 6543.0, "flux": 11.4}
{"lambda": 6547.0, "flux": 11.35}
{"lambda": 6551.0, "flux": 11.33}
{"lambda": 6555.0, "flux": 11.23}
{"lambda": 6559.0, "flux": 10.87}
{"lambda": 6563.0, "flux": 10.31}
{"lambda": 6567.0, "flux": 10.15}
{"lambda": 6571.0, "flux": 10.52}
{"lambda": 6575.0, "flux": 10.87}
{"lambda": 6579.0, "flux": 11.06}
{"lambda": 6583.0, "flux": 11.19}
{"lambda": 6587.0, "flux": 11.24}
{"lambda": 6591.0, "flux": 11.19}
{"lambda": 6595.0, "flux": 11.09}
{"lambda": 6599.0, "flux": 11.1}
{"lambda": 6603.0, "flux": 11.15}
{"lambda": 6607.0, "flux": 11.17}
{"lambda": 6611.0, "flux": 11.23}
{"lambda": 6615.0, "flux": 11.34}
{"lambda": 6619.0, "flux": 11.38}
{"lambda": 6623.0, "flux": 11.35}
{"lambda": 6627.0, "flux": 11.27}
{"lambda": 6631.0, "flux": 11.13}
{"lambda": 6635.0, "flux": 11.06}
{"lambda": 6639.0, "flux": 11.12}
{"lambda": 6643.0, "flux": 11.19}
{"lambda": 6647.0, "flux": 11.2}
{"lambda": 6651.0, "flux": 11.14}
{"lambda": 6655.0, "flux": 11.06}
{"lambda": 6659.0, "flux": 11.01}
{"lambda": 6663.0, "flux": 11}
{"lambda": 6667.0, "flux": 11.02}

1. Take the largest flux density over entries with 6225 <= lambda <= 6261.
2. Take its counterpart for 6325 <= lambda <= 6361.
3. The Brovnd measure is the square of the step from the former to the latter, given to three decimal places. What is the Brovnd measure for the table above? 0.014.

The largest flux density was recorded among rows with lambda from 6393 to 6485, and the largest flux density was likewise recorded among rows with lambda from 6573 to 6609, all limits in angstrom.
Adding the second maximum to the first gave 22.7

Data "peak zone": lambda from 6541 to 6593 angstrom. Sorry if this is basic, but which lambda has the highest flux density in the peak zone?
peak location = 6543.0 angstrom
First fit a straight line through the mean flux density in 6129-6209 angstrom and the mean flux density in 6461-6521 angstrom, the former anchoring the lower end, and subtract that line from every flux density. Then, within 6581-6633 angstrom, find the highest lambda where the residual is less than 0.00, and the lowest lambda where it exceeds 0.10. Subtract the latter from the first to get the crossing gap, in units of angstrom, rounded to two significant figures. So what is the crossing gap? 16 angstrom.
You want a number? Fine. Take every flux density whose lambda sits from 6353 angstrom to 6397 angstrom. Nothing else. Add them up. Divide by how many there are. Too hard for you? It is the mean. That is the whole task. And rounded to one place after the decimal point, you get 11.5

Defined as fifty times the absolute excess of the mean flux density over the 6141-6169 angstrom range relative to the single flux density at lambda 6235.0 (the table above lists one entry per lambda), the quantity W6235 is 4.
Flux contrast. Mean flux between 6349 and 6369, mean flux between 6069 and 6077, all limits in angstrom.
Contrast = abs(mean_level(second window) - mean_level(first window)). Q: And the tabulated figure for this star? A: 0.55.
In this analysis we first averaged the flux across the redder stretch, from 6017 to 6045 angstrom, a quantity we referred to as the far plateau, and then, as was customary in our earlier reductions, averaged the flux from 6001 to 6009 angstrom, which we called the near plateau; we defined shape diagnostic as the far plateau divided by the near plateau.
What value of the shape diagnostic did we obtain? 1.01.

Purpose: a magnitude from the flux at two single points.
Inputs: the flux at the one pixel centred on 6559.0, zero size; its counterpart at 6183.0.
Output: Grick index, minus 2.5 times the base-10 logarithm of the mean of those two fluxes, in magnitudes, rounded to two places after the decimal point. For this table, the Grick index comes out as -2.63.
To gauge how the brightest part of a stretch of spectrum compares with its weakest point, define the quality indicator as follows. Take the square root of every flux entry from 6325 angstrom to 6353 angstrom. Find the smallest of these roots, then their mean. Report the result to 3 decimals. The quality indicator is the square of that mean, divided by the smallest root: 3.402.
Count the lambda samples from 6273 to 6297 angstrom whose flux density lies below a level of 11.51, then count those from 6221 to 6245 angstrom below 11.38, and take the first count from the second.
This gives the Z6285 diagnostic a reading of 0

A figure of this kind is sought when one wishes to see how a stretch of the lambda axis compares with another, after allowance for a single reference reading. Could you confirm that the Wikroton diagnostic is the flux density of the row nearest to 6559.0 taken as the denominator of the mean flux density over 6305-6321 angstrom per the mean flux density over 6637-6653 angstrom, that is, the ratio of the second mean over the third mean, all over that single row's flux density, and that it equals 0.0953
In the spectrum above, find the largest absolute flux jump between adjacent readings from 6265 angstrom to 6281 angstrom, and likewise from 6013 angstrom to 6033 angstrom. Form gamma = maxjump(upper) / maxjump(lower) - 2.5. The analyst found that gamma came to -1.3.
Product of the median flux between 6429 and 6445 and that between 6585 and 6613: 126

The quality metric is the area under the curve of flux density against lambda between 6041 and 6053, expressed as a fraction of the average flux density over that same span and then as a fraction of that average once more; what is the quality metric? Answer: 1.0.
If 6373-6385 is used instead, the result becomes 1.0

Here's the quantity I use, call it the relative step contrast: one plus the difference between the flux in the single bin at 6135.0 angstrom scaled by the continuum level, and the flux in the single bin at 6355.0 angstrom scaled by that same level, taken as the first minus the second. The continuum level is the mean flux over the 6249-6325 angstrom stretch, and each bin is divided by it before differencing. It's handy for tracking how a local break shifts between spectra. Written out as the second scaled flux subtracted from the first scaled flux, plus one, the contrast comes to 1.01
